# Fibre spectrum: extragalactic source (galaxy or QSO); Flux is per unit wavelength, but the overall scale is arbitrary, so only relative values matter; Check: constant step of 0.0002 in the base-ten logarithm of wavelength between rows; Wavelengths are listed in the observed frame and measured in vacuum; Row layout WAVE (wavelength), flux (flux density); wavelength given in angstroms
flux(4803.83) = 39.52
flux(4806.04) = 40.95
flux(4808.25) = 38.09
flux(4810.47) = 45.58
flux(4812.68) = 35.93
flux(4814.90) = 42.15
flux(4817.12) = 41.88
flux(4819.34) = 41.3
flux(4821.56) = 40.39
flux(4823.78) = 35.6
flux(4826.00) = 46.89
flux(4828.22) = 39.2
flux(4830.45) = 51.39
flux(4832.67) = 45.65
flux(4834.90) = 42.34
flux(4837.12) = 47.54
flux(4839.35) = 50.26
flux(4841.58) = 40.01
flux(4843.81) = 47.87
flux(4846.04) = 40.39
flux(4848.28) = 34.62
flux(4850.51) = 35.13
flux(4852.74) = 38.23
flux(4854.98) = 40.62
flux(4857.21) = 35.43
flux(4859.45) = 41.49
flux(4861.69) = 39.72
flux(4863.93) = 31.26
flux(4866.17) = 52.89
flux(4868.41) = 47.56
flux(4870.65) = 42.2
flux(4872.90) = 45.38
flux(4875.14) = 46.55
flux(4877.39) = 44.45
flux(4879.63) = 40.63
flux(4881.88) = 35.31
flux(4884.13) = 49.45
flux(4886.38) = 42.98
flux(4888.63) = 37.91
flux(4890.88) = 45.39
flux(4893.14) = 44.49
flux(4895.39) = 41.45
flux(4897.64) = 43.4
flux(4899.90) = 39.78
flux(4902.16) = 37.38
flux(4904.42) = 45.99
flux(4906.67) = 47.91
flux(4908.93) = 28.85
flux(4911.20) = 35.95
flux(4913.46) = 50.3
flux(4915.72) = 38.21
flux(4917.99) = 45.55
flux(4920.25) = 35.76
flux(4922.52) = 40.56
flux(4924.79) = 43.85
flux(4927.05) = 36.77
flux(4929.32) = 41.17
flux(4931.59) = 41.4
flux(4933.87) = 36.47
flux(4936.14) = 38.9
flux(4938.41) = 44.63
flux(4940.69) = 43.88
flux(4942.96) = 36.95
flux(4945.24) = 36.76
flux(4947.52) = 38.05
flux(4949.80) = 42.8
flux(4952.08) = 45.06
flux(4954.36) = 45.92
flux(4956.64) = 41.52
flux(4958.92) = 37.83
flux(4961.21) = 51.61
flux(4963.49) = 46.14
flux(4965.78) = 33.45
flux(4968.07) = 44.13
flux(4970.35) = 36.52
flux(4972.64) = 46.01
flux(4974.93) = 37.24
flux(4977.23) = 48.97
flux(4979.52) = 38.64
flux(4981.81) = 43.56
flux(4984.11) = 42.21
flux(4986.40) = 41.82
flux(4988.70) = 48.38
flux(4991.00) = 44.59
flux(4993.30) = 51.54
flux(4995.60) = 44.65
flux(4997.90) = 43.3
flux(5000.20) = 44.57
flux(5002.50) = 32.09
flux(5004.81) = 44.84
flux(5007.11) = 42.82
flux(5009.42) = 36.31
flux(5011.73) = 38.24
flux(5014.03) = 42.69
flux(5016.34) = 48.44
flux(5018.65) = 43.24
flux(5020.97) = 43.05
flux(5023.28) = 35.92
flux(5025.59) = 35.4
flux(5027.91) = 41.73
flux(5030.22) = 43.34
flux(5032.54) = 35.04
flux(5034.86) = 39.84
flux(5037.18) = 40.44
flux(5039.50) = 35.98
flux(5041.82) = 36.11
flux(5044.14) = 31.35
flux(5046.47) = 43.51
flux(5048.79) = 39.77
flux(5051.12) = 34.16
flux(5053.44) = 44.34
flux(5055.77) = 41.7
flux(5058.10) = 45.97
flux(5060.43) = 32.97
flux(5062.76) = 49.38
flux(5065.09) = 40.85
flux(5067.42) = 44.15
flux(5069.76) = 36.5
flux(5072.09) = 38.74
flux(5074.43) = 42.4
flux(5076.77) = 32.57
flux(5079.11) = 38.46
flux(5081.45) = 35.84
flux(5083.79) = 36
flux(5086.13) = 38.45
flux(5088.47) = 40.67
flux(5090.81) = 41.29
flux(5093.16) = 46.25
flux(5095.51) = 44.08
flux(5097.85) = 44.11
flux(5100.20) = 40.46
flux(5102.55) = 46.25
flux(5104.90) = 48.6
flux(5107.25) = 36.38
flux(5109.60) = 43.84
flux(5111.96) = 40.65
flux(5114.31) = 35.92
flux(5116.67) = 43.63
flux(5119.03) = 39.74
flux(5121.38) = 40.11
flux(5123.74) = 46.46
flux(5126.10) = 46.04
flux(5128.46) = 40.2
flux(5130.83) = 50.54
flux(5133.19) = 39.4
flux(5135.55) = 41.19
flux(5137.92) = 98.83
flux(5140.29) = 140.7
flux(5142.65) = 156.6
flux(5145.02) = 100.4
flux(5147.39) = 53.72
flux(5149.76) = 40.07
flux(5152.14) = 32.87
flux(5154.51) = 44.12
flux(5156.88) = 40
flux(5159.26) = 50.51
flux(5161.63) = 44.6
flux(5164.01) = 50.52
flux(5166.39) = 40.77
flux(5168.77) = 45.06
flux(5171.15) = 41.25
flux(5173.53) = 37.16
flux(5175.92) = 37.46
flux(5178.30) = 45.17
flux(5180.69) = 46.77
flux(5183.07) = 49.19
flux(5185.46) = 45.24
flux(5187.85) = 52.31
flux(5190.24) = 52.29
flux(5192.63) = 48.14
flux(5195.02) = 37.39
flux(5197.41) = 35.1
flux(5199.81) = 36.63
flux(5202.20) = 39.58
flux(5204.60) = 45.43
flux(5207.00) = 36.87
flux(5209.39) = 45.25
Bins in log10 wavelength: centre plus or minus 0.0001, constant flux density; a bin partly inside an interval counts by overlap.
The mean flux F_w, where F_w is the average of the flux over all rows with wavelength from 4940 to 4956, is 41.3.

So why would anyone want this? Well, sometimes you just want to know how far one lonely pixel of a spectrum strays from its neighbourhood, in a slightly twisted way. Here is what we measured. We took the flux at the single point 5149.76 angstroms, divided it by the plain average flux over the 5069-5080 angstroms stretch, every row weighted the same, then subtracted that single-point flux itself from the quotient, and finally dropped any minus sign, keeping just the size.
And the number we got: 39.0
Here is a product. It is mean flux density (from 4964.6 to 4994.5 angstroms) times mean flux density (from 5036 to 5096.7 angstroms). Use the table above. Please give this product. 1701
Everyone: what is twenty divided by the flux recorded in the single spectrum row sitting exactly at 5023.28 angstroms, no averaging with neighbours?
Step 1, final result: 0.56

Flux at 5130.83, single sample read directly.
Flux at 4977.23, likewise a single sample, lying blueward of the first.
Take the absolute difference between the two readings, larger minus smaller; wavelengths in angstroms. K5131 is 2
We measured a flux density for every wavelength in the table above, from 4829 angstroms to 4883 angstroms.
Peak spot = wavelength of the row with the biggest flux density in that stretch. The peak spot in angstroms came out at 4866.17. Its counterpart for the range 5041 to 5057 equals 5053.44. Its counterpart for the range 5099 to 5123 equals 5104.90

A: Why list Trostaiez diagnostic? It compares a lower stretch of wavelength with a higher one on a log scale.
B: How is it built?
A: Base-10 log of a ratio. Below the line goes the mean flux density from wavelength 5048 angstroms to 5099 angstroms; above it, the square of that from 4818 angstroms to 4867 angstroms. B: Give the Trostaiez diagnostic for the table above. 1.63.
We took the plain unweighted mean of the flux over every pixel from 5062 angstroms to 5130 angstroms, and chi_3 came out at 41.3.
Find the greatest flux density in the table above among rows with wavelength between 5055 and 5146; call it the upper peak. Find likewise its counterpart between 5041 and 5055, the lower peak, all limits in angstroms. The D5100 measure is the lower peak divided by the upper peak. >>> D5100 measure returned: 0.28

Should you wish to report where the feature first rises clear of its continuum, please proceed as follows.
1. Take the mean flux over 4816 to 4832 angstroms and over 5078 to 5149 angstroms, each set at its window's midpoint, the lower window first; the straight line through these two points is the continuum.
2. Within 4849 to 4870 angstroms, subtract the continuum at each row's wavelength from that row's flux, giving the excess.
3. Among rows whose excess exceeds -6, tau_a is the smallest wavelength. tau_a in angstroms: 4852.74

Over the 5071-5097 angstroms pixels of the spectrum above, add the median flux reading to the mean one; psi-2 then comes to 78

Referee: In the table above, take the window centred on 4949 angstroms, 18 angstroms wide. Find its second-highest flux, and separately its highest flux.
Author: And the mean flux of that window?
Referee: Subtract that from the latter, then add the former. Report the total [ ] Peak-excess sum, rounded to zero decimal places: 50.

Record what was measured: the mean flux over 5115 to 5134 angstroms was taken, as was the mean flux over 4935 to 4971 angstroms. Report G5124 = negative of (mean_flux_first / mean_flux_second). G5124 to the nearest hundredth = -1.04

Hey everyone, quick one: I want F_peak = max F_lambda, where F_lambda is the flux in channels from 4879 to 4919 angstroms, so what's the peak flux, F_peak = 50.3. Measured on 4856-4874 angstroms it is 52.89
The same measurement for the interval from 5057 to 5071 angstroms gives 49.38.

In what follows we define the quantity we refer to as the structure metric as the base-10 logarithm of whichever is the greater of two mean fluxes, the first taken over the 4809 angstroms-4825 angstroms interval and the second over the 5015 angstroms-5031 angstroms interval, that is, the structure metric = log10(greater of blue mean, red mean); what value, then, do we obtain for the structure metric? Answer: 1.62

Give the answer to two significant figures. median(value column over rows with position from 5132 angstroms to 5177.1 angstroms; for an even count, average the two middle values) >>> 44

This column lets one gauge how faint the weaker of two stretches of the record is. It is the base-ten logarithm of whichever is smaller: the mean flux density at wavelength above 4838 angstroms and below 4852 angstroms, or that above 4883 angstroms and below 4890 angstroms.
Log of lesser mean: 1.617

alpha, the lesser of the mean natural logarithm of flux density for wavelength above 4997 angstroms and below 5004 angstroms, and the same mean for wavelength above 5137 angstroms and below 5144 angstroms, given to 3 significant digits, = 3.68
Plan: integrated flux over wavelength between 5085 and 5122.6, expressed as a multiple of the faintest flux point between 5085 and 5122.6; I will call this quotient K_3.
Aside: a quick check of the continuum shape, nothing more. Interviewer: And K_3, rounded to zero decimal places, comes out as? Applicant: 44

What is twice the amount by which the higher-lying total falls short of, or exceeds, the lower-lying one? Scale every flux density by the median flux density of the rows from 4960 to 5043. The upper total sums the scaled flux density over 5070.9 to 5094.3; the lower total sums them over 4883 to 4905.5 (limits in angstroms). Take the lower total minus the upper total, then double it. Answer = 1.8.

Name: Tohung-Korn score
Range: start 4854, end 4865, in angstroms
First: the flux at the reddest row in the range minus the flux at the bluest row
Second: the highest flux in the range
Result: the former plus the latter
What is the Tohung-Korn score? 32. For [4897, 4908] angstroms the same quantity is 52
